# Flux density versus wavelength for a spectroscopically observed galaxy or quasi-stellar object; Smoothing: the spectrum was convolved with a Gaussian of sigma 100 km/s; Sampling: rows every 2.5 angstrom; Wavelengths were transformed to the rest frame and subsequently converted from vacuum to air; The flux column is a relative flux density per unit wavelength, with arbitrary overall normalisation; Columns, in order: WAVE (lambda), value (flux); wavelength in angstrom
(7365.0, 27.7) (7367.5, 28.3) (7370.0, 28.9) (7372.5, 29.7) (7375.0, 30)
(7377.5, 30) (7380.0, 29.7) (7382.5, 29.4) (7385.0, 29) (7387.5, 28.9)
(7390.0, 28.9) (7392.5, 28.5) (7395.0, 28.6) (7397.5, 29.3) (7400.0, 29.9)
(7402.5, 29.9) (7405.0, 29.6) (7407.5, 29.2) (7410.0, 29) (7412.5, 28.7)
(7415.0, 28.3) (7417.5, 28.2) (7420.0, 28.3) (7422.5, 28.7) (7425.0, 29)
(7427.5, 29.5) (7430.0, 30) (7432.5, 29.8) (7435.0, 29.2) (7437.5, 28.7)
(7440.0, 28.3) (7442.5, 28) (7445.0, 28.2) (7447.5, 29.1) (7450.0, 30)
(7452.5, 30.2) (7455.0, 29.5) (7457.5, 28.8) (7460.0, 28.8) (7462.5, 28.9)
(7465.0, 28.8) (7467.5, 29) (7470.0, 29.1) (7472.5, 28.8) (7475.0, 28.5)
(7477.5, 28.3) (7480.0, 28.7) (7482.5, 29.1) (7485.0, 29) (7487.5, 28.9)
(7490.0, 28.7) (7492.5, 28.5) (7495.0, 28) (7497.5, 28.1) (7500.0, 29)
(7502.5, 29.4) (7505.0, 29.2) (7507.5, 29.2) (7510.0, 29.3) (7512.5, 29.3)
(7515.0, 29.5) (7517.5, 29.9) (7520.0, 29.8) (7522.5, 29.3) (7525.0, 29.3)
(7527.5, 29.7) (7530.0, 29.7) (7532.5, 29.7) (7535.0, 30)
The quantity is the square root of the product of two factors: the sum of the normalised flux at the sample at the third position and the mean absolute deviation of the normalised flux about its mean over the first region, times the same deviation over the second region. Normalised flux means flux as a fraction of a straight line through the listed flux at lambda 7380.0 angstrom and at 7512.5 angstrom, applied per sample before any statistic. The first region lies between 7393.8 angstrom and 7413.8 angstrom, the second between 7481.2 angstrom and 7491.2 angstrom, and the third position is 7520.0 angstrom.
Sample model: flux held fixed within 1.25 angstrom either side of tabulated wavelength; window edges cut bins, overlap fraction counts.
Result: 0.064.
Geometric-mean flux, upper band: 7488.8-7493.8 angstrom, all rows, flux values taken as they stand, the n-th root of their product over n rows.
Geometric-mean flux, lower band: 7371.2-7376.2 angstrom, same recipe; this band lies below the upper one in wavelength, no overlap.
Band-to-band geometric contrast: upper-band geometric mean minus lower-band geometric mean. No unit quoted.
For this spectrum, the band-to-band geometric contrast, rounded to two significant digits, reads -1.2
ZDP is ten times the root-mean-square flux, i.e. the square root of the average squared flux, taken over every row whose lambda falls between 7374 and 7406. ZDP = 294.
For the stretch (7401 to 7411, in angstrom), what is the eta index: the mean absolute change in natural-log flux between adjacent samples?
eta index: 0.010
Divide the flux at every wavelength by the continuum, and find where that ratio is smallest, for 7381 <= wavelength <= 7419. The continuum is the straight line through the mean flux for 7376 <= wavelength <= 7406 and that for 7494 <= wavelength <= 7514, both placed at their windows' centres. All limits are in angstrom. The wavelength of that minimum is 7417.5 angstrom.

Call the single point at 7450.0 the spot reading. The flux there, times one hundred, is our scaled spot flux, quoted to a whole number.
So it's 3000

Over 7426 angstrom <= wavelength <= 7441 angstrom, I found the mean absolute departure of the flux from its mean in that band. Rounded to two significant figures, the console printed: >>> 0.52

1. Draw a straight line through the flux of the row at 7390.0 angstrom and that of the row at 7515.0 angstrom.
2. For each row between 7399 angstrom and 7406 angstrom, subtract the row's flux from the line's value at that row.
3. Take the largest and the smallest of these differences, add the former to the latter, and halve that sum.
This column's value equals -0.79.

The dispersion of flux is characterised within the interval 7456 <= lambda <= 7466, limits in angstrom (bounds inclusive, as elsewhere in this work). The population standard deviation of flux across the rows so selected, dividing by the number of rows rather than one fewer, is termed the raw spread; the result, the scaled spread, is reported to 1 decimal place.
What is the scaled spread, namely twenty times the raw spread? 0.9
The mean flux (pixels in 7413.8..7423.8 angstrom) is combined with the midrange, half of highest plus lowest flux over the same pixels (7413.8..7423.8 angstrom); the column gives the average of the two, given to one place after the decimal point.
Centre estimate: 28.4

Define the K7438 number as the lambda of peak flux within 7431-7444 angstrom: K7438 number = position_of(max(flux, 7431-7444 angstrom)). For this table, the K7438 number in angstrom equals 7432.5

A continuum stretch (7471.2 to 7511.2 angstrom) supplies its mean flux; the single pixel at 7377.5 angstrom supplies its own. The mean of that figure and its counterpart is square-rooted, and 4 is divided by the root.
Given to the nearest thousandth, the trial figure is 0.738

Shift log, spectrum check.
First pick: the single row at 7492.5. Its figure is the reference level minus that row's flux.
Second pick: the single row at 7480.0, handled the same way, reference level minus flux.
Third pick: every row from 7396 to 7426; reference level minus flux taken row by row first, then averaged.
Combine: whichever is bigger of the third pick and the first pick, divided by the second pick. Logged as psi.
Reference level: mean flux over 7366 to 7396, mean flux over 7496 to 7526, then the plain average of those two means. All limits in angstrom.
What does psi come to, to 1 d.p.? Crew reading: 1.4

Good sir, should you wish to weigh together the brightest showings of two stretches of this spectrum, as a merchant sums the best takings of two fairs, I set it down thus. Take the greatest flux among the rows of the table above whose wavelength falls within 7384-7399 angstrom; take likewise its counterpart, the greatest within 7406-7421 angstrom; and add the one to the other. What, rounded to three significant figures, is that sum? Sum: 58.5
